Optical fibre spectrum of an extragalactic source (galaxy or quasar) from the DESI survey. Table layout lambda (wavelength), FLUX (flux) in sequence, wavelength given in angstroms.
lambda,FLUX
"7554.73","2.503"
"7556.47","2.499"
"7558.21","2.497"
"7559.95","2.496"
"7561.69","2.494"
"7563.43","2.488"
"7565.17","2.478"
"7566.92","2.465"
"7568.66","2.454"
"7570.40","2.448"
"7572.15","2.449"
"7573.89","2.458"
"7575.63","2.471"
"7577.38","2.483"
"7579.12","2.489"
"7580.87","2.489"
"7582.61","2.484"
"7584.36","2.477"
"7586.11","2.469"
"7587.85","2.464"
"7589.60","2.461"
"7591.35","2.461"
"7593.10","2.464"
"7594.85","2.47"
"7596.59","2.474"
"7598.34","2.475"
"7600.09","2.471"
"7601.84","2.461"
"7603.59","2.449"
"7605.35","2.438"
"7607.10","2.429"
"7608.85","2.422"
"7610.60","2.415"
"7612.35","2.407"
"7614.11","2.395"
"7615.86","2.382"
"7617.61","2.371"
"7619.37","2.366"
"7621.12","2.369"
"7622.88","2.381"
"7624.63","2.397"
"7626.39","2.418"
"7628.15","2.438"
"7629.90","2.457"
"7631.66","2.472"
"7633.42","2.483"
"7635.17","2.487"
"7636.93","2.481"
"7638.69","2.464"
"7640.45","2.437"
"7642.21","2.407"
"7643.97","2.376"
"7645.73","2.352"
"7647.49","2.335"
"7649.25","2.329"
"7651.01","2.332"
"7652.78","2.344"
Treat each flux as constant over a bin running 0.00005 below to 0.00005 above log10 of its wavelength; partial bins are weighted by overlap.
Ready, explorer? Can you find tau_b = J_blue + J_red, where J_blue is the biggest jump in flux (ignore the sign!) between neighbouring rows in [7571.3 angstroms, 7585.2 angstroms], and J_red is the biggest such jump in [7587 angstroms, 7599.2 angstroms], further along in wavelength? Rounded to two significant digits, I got 0.019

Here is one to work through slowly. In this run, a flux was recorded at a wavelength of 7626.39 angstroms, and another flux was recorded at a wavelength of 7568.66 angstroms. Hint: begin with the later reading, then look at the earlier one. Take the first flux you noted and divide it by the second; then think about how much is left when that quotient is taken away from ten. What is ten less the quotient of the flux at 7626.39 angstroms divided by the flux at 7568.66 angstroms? 9.01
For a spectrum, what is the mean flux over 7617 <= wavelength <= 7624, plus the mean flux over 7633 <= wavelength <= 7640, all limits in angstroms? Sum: 4.85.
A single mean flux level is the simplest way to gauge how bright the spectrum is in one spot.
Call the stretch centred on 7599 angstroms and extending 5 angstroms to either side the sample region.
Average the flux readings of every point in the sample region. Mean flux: 2.47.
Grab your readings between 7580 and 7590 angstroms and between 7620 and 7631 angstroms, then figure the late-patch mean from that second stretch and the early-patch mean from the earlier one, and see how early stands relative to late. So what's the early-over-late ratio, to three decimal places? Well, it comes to 1.027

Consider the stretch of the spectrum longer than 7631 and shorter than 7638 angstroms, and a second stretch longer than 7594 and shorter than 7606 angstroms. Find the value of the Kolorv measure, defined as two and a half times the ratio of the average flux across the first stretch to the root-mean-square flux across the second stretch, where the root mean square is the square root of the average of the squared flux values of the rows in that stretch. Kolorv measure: 2.52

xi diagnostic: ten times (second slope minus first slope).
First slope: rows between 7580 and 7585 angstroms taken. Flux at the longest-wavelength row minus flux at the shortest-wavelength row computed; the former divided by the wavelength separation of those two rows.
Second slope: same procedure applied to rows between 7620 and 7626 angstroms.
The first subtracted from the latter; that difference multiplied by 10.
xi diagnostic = 0.114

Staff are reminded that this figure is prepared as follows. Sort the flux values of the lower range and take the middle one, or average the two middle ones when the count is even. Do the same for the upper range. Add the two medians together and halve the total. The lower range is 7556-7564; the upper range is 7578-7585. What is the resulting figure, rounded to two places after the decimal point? 2.49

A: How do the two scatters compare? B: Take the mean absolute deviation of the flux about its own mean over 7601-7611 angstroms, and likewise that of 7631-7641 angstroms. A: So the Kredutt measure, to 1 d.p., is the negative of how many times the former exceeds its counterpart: -1.0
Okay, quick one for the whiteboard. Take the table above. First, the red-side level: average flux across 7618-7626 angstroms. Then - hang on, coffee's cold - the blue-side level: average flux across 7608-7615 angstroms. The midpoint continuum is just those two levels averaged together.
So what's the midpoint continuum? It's 2.394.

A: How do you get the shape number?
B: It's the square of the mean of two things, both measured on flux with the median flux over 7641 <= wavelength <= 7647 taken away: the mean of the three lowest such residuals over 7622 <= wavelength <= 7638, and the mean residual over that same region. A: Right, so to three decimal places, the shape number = 0.002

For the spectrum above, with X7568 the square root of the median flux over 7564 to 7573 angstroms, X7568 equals 1.57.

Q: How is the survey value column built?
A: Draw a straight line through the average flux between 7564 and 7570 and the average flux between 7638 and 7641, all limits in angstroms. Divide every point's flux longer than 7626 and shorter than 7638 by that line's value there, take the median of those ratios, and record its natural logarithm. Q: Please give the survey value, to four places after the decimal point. 0.0081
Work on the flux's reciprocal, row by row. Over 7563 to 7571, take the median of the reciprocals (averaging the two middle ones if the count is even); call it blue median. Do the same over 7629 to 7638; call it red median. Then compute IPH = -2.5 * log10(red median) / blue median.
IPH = 2.43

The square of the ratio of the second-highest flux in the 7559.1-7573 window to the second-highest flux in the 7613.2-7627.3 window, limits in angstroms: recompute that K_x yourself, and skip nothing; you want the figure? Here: 1.08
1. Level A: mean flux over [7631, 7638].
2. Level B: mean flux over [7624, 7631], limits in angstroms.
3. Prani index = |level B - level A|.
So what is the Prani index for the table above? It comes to 0.053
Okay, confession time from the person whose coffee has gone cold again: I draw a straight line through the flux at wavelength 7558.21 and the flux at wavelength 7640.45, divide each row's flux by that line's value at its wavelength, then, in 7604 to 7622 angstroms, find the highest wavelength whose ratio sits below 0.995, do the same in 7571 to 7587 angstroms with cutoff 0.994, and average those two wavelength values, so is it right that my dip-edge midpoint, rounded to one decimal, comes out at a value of 7597.5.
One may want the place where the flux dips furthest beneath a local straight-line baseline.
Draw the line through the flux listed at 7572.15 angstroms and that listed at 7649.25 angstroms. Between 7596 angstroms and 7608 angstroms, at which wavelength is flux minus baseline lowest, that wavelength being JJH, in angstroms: 7607.10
